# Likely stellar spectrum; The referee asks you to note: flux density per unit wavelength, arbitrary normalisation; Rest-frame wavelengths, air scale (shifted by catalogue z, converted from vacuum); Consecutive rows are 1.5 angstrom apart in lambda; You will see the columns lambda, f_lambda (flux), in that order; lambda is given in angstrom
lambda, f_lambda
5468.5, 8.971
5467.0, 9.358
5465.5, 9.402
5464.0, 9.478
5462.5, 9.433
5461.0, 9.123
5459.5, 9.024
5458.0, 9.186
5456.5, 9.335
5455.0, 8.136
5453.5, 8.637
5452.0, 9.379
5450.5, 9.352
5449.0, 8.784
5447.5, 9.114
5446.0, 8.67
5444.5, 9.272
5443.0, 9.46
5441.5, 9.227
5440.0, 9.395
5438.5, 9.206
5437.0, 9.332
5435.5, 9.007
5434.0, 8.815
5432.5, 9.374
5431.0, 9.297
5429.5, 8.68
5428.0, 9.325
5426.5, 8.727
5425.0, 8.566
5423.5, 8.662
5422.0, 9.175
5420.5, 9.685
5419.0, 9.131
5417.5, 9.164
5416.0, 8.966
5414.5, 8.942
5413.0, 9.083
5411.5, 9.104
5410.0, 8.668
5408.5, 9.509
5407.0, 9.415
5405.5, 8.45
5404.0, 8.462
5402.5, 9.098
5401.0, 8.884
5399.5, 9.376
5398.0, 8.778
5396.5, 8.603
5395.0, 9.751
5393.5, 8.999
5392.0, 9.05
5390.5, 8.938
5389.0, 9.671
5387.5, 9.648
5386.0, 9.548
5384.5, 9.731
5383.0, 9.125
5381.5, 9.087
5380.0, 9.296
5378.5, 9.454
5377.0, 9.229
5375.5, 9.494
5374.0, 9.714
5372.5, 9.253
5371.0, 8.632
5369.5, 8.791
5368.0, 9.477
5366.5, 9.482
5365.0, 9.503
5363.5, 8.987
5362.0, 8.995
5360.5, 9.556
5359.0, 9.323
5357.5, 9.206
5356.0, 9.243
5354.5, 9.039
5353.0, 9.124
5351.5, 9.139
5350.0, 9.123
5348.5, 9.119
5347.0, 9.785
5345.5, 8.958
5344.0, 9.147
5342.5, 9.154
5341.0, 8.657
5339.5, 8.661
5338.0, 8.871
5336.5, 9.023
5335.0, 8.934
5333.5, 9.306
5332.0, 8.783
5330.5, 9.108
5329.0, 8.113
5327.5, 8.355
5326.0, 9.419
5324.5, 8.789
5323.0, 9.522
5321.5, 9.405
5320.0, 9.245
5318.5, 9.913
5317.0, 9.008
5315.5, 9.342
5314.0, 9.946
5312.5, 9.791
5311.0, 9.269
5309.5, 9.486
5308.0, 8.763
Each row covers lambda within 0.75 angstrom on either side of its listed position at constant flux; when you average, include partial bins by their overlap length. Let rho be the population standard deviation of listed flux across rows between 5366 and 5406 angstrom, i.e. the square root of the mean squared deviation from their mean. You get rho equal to 0.39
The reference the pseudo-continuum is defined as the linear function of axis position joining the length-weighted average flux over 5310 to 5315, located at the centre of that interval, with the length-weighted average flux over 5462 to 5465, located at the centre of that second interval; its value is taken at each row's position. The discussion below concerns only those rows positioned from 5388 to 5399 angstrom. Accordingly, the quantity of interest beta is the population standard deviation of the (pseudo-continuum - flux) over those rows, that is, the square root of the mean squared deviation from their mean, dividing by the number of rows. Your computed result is 0.40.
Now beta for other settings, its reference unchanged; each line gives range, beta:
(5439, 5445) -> 0.09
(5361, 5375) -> 0.35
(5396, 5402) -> 0.29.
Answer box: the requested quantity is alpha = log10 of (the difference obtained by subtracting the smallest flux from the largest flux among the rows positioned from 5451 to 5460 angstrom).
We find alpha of 0.09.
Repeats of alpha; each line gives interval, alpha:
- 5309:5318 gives -0.03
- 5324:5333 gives 0.12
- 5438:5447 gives -0.10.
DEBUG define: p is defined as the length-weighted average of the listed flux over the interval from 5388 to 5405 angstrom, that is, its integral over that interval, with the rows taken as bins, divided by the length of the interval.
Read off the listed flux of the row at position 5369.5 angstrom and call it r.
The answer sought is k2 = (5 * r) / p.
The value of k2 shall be 4.9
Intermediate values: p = 9.06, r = 8.791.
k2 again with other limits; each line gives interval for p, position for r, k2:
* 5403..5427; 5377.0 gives 5.1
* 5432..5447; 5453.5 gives 4.7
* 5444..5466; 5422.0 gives 5.1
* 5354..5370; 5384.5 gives 5.3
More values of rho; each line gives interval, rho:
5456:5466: 0.16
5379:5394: 0.29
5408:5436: 0.30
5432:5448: 0.24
